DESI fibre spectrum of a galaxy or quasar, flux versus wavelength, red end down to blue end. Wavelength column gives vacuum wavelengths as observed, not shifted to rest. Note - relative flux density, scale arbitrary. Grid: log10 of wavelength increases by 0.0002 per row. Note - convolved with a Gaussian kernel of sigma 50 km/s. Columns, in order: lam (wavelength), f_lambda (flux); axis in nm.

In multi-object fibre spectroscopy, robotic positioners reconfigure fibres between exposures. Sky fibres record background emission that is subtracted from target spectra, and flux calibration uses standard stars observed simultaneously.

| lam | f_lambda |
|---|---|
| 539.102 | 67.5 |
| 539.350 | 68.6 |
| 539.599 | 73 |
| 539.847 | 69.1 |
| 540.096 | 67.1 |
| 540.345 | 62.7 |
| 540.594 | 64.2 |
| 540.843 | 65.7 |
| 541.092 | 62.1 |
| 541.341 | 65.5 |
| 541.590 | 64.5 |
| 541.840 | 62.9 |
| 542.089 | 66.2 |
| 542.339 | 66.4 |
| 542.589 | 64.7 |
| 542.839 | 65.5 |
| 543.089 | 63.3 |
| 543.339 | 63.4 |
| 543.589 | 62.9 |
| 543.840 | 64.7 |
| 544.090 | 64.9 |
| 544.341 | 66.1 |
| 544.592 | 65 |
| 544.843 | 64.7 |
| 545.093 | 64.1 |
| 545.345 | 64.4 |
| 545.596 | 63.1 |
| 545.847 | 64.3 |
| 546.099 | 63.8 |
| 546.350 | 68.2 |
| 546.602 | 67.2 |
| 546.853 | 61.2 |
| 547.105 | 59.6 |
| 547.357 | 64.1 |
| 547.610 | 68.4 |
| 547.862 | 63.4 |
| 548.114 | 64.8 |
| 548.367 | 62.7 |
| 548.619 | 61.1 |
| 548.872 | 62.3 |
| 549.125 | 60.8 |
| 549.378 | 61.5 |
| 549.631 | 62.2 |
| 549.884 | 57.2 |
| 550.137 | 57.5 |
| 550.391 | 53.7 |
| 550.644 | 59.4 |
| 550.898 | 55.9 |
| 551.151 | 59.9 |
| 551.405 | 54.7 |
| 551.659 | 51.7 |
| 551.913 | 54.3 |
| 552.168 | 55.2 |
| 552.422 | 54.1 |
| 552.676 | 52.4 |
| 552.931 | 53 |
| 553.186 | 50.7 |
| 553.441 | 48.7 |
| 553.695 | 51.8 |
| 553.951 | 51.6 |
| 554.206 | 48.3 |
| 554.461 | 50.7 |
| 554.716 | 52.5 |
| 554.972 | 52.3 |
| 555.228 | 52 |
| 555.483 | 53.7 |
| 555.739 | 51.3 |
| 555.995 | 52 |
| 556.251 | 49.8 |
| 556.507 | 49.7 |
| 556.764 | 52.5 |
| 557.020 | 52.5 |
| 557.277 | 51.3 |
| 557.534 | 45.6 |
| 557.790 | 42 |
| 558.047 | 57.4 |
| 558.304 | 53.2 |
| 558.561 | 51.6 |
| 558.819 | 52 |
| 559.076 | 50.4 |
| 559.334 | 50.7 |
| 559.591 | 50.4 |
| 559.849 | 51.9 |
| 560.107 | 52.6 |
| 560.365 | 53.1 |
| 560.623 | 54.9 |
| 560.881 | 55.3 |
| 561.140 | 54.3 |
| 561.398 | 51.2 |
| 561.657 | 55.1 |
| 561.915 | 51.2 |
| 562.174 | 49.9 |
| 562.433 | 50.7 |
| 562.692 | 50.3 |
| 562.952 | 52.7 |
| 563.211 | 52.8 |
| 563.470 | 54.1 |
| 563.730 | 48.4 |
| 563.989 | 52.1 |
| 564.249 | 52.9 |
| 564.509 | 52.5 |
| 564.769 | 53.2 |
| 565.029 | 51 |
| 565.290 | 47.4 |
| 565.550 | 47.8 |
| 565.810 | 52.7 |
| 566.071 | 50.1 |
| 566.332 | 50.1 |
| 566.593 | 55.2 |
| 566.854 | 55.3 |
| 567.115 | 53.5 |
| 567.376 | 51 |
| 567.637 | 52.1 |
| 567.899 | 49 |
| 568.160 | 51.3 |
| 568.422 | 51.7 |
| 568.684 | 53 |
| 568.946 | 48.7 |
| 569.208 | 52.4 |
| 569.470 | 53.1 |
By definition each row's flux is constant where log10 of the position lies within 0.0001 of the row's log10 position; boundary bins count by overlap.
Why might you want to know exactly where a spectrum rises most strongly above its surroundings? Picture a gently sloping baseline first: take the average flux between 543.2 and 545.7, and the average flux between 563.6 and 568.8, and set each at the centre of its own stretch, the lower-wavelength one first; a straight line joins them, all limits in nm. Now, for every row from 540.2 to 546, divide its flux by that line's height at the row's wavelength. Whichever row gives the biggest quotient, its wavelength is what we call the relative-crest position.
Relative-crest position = 544.341 nm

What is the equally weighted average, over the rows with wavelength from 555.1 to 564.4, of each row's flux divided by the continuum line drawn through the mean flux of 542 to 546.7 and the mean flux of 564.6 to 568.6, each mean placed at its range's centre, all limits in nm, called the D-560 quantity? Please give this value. 0.931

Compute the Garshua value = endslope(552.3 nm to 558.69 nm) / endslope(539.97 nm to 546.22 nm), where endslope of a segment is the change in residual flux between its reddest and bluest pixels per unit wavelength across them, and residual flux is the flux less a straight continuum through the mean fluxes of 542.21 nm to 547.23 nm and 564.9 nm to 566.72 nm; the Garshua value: 2.4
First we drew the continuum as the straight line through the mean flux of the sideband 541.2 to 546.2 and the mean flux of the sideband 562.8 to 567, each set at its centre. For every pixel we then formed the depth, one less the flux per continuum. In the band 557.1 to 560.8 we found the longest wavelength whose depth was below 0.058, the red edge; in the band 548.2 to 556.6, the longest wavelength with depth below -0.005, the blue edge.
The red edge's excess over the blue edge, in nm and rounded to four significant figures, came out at 10.99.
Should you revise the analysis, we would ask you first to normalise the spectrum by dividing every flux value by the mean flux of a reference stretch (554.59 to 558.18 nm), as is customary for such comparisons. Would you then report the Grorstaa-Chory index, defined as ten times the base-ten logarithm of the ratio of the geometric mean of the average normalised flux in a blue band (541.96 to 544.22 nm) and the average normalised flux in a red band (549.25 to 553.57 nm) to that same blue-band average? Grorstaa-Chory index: -0.3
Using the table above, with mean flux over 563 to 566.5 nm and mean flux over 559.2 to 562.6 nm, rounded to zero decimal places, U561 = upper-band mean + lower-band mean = 104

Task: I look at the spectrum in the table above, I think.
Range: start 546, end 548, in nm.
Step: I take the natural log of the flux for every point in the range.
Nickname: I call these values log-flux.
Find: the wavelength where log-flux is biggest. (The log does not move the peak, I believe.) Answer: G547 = 547.610 nm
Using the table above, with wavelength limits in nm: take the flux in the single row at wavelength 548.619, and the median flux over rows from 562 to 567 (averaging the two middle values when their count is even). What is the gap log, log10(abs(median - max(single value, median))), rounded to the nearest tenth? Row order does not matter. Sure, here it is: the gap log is 1.0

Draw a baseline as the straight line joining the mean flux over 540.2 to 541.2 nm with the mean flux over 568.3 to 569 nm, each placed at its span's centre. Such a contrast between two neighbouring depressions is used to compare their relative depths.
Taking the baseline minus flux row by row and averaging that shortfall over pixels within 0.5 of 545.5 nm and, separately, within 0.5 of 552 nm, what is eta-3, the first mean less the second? -7.2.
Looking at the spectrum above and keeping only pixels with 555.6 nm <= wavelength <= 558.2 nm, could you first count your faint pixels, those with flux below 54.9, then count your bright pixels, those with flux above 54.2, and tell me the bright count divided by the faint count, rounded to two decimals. 0.11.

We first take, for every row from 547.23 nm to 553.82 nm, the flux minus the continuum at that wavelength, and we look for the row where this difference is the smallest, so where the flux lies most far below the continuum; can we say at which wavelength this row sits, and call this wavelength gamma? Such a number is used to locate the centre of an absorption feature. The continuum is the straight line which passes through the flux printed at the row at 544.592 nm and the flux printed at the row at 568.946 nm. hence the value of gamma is 553.441 nm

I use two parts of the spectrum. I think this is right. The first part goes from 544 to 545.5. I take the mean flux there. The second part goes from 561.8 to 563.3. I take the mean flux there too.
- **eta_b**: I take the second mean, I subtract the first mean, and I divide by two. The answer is -6.8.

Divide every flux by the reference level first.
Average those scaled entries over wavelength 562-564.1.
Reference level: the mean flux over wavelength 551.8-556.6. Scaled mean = 0.99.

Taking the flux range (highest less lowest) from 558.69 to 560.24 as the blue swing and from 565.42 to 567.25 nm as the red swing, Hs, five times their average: 24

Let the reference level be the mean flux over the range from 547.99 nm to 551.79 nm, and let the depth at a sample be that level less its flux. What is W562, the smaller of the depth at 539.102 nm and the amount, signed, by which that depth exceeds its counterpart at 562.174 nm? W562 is -18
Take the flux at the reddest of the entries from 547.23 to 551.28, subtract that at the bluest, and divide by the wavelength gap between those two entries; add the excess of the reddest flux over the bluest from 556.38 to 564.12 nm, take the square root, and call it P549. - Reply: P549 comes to 1.14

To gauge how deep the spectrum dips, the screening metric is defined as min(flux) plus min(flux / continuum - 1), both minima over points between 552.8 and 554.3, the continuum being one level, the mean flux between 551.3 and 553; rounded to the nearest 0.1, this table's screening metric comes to 48.2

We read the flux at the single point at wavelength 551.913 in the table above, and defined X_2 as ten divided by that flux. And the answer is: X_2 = 0.184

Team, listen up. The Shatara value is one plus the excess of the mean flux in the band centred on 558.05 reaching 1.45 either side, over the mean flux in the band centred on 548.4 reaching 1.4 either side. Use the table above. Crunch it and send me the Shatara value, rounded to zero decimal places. -11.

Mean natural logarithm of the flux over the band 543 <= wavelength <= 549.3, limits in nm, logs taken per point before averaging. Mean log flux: 4.16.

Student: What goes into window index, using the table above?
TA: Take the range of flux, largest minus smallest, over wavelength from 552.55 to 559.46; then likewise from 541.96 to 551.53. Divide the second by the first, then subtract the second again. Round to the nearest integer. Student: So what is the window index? -14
